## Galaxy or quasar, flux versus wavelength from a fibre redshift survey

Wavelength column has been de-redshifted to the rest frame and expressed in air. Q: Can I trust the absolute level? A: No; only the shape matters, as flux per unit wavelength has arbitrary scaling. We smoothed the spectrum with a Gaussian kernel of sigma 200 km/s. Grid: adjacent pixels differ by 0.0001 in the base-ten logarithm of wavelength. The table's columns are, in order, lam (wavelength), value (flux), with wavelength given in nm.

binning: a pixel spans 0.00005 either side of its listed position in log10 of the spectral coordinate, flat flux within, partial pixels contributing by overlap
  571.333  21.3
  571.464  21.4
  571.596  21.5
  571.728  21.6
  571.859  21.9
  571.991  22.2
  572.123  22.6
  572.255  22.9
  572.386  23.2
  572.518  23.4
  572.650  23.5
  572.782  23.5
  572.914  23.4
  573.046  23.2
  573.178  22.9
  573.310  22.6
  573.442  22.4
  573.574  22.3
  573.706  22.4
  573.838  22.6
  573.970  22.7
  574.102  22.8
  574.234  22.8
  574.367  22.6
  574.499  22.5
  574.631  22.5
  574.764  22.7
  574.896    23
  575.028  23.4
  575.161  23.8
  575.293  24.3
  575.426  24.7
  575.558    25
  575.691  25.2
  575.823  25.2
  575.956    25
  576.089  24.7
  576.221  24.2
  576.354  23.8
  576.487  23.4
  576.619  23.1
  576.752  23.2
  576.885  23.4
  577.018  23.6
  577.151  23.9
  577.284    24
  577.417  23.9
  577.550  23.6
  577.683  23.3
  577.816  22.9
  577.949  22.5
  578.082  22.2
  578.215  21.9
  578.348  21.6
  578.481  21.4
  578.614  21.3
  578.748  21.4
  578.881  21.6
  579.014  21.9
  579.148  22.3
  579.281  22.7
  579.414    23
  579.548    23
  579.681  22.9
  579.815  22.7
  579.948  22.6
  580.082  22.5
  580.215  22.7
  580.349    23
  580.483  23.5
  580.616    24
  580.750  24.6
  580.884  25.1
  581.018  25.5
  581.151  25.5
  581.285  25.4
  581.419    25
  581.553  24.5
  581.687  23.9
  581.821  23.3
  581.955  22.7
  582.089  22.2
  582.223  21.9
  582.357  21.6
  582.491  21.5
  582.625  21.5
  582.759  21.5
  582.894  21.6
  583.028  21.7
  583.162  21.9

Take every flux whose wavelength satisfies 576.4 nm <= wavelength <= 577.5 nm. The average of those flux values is 23.6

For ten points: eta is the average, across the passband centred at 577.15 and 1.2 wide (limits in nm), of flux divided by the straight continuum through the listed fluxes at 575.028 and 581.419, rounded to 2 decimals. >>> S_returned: 0.98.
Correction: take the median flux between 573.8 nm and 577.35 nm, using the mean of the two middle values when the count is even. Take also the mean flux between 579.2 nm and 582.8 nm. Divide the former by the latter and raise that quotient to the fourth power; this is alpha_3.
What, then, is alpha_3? 1.02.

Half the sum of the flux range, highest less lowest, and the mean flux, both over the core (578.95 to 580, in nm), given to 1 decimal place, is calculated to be 11.9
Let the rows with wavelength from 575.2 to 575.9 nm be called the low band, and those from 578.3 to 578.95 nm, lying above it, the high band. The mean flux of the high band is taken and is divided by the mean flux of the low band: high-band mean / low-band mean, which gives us 0.86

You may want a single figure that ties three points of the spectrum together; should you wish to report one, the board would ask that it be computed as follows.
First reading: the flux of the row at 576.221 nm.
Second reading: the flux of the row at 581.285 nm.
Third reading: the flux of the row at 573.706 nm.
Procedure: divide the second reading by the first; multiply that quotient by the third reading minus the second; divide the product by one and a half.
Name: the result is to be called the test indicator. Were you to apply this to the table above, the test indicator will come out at -2.1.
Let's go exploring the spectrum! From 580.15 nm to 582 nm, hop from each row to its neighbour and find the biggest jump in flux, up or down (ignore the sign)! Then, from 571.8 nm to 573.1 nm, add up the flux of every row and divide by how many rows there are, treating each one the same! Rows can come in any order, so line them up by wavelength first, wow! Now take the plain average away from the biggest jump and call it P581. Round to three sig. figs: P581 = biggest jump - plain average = -22.4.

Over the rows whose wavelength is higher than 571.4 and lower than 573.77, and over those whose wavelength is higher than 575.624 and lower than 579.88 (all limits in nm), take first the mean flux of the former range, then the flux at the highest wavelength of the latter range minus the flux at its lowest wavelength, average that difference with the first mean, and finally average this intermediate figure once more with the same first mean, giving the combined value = 16.3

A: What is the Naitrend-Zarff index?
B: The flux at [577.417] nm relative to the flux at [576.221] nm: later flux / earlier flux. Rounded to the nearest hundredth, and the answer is 0.99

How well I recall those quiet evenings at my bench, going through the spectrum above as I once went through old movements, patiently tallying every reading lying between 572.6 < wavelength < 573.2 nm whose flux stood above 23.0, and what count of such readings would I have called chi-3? 4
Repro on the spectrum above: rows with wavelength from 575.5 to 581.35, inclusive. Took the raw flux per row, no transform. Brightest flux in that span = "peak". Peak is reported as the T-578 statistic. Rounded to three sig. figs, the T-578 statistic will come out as 25.5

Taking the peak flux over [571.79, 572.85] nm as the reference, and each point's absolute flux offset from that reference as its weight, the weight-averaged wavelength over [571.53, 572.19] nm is 571.81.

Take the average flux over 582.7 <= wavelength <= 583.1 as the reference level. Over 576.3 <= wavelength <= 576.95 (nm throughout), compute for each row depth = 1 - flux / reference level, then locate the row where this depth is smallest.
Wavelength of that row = 576.354 nm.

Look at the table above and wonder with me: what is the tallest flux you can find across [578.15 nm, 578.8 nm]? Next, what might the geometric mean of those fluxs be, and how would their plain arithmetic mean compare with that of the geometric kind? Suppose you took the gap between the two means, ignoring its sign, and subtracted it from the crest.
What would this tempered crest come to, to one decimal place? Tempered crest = 21.9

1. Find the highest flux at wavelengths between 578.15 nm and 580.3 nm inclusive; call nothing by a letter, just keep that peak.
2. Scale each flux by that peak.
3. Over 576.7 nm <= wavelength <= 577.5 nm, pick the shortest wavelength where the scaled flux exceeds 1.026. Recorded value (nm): 577.018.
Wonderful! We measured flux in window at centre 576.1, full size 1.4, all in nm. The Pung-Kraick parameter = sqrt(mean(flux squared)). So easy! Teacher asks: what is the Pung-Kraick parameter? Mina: 24.3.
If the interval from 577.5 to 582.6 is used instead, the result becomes 23.0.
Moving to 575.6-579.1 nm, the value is 23.2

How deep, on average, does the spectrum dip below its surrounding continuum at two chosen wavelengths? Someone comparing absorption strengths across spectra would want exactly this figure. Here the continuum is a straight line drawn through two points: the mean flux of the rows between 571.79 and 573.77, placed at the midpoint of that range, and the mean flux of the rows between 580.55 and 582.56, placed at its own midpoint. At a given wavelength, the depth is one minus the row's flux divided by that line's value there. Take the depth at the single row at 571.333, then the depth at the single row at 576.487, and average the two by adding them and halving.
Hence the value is 0.03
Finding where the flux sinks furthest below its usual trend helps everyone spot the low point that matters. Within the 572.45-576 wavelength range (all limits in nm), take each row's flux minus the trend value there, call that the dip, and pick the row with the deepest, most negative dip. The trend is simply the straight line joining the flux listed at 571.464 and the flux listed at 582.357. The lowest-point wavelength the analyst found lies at 573.574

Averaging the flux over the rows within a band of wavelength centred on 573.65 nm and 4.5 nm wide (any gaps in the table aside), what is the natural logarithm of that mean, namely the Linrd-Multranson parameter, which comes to 3.14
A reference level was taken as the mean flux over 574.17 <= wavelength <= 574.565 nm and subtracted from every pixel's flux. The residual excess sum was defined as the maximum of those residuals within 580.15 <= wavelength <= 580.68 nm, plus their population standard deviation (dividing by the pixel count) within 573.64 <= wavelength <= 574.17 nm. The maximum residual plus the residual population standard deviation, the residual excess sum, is 1.5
